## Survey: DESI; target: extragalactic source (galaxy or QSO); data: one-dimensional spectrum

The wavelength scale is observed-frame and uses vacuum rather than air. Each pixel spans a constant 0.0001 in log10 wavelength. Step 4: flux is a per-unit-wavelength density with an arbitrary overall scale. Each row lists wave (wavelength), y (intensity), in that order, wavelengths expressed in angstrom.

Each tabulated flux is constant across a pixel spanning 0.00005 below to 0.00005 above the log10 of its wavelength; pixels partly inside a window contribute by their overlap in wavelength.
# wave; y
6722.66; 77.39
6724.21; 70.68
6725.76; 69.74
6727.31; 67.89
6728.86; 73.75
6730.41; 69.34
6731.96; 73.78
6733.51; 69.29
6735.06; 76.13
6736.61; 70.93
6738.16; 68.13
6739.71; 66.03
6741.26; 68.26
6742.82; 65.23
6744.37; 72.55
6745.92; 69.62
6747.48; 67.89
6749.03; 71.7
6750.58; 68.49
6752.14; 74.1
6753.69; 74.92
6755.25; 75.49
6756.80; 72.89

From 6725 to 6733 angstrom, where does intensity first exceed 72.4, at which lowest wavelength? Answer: 6728.86 angstrom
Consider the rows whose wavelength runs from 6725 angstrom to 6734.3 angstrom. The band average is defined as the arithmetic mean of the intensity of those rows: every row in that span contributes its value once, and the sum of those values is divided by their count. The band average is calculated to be 70.6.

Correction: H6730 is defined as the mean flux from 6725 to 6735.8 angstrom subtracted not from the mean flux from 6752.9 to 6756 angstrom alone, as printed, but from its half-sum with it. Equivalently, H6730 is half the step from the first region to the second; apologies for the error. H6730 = 1.9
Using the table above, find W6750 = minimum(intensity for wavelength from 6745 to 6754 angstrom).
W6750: 67.89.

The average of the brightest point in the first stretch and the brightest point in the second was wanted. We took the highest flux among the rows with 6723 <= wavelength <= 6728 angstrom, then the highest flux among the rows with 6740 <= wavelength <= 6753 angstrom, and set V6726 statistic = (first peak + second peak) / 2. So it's 72.4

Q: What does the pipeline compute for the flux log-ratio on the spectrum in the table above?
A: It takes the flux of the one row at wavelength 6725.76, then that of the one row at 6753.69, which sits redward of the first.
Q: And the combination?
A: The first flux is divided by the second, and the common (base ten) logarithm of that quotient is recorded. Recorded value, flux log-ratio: -0.03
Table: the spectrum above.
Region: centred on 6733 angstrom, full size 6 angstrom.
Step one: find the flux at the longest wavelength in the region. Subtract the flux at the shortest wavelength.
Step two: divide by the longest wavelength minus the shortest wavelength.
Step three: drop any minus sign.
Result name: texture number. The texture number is 1.46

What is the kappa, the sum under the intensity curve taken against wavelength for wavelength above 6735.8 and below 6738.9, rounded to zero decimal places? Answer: 216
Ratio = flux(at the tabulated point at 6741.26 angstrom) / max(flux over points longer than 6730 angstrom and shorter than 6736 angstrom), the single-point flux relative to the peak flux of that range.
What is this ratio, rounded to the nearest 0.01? 0.90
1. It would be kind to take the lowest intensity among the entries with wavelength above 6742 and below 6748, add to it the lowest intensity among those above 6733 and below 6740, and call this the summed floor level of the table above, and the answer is 131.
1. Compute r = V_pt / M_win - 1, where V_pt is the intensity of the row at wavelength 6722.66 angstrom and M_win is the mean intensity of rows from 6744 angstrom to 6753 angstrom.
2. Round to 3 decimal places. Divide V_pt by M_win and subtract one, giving 0.094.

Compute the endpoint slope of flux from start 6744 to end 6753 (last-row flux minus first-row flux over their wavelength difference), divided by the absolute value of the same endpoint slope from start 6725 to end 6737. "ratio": 1.8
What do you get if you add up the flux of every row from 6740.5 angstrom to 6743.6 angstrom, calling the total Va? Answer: 133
